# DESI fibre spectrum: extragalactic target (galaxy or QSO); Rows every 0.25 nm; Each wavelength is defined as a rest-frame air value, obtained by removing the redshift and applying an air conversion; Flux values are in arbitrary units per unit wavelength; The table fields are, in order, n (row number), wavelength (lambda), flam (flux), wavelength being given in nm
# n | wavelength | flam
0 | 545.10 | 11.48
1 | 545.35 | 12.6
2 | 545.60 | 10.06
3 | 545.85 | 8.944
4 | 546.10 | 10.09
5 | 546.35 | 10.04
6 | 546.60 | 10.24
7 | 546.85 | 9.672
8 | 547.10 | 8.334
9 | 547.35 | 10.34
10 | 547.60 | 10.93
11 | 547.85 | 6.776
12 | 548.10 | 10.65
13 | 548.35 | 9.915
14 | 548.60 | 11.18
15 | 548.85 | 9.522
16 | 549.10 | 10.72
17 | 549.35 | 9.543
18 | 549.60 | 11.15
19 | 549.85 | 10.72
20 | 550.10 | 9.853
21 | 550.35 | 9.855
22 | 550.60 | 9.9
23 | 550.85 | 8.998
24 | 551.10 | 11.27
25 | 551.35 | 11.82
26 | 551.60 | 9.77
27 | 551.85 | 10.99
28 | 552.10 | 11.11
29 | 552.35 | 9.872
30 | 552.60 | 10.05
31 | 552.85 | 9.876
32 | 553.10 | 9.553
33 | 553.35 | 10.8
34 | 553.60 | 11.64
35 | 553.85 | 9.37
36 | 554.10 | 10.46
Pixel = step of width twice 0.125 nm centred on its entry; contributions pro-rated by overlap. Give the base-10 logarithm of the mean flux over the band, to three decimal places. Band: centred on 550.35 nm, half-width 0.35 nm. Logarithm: 0.994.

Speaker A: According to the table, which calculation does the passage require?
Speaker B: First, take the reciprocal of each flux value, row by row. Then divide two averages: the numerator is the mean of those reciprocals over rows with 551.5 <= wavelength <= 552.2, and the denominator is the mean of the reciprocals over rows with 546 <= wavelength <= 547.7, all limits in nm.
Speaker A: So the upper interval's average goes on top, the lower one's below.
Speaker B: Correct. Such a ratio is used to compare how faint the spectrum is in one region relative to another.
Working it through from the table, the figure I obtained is 0.93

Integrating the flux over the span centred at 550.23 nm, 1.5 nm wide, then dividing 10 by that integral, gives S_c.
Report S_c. 0.7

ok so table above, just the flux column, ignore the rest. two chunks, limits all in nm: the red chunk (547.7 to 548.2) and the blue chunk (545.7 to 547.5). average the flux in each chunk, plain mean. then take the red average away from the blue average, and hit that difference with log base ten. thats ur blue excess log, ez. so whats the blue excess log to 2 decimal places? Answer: -0.02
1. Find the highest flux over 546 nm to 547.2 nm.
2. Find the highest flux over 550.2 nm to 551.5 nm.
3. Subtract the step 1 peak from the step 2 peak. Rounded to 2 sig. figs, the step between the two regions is 1.6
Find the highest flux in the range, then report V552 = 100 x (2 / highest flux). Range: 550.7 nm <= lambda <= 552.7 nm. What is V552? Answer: 16.9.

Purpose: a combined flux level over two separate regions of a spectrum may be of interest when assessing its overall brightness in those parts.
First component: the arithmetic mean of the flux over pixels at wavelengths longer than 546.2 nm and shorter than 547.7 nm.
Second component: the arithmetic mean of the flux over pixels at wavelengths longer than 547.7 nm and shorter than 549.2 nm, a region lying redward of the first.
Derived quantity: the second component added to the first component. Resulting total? 19.7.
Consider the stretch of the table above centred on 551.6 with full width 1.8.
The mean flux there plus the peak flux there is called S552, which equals 22.4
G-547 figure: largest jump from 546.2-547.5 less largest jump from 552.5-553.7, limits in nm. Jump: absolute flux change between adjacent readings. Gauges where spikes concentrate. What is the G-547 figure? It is 0.8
